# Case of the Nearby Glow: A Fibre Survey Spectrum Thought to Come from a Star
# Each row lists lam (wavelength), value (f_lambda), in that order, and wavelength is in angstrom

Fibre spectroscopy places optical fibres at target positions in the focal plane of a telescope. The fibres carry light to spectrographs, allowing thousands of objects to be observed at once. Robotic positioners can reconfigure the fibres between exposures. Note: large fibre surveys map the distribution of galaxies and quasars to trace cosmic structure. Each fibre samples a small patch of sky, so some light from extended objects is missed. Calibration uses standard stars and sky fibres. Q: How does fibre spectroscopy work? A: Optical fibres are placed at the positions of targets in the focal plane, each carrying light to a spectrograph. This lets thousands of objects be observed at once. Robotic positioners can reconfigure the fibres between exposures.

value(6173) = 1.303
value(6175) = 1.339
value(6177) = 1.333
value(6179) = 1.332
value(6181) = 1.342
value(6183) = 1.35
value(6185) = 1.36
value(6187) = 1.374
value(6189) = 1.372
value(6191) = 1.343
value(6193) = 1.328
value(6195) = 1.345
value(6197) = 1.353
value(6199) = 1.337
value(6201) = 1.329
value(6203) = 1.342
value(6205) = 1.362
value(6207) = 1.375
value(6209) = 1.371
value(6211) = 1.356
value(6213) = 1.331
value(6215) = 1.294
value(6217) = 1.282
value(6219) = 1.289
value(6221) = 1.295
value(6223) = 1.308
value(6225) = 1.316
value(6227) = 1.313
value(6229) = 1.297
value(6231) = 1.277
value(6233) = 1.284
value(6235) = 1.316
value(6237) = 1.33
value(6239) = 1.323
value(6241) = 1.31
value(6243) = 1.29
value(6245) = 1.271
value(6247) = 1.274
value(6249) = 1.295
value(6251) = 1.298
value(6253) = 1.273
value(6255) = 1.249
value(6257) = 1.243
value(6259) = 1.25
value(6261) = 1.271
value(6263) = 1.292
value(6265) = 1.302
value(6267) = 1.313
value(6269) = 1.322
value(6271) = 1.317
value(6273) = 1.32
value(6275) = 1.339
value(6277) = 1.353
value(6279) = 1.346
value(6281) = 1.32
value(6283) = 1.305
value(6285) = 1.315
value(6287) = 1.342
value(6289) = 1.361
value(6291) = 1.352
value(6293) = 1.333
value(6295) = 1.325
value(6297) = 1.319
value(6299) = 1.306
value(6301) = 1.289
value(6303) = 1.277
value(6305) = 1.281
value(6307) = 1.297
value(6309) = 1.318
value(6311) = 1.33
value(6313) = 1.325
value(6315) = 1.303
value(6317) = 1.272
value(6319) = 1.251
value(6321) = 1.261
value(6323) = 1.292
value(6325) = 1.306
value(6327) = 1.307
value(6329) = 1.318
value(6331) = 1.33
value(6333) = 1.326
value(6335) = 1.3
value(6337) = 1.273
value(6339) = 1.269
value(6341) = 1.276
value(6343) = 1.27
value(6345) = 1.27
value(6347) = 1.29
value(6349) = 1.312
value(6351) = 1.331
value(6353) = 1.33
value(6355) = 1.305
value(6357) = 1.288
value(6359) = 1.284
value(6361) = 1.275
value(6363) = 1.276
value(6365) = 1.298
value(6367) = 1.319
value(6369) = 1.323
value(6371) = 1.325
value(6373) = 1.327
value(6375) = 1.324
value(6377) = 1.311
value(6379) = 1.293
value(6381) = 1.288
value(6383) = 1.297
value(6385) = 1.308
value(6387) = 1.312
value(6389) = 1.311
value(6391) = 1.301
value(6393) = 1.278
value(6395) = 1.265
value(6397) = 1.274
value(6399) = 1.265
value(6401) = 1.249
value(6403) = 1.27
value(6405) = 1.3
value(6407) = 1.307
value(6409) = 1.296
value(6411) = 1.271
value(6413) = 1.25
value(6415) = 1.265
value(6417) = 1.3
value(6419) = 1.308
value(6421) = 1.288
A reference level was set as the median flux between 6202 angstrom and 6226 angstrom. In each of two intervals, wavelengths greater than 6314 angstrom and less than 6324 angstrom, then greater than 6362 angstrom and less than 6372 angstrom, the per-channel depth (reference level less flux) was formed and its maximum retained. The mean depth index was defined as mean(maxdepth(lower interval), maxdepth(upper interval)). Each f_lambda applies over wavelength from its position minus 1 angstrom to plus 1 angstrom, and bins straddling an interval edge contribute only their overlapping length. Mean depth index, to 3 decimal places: 0.060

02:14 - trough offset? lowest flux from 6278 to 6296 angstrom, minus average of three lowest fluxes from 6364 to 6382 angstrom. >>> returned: 0.012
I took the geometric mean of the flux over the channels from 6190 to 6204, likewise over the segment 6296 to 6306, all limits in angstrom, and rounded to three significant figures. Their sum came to 2.63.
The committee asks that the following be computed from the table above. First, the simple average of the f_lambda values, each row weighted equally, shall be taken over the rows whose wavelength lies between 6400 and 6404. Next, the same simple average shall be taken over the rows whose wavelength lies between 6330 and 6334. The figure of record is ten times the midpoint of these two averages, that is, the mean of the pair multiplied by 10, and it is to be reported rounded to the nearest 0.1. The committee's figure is 12.9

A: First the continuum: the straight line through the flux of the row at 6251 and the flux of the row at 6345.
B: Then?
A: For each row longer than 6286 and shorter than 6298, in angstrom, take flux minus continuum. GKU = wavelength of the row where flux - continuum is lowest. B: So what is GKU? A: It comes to 6297 angstrom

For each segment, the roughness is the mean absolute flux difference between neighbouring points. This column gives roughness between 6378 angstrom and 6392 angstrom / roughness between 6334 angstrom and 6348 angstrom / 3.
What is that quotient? 0.2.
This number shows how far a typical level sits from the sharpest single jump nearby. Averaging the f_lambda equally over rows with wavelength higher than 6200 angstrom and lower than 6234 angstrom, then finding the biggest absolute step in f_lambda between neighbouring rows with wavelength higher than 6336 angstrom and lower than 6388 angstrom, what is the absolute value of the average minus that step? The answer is 1.29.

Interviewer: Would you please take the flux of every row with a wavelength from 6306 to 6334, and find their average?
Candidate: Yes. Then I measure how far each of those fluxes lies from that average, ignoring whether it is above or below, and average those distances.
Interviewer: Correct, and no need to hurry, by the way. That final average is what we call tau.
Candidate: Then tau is 0.0200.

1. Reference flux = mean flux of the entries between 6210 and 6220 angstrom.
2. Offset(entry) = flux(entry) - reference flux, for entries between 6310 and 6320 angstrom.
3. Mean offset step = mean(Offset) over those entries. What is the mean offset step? -0.01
